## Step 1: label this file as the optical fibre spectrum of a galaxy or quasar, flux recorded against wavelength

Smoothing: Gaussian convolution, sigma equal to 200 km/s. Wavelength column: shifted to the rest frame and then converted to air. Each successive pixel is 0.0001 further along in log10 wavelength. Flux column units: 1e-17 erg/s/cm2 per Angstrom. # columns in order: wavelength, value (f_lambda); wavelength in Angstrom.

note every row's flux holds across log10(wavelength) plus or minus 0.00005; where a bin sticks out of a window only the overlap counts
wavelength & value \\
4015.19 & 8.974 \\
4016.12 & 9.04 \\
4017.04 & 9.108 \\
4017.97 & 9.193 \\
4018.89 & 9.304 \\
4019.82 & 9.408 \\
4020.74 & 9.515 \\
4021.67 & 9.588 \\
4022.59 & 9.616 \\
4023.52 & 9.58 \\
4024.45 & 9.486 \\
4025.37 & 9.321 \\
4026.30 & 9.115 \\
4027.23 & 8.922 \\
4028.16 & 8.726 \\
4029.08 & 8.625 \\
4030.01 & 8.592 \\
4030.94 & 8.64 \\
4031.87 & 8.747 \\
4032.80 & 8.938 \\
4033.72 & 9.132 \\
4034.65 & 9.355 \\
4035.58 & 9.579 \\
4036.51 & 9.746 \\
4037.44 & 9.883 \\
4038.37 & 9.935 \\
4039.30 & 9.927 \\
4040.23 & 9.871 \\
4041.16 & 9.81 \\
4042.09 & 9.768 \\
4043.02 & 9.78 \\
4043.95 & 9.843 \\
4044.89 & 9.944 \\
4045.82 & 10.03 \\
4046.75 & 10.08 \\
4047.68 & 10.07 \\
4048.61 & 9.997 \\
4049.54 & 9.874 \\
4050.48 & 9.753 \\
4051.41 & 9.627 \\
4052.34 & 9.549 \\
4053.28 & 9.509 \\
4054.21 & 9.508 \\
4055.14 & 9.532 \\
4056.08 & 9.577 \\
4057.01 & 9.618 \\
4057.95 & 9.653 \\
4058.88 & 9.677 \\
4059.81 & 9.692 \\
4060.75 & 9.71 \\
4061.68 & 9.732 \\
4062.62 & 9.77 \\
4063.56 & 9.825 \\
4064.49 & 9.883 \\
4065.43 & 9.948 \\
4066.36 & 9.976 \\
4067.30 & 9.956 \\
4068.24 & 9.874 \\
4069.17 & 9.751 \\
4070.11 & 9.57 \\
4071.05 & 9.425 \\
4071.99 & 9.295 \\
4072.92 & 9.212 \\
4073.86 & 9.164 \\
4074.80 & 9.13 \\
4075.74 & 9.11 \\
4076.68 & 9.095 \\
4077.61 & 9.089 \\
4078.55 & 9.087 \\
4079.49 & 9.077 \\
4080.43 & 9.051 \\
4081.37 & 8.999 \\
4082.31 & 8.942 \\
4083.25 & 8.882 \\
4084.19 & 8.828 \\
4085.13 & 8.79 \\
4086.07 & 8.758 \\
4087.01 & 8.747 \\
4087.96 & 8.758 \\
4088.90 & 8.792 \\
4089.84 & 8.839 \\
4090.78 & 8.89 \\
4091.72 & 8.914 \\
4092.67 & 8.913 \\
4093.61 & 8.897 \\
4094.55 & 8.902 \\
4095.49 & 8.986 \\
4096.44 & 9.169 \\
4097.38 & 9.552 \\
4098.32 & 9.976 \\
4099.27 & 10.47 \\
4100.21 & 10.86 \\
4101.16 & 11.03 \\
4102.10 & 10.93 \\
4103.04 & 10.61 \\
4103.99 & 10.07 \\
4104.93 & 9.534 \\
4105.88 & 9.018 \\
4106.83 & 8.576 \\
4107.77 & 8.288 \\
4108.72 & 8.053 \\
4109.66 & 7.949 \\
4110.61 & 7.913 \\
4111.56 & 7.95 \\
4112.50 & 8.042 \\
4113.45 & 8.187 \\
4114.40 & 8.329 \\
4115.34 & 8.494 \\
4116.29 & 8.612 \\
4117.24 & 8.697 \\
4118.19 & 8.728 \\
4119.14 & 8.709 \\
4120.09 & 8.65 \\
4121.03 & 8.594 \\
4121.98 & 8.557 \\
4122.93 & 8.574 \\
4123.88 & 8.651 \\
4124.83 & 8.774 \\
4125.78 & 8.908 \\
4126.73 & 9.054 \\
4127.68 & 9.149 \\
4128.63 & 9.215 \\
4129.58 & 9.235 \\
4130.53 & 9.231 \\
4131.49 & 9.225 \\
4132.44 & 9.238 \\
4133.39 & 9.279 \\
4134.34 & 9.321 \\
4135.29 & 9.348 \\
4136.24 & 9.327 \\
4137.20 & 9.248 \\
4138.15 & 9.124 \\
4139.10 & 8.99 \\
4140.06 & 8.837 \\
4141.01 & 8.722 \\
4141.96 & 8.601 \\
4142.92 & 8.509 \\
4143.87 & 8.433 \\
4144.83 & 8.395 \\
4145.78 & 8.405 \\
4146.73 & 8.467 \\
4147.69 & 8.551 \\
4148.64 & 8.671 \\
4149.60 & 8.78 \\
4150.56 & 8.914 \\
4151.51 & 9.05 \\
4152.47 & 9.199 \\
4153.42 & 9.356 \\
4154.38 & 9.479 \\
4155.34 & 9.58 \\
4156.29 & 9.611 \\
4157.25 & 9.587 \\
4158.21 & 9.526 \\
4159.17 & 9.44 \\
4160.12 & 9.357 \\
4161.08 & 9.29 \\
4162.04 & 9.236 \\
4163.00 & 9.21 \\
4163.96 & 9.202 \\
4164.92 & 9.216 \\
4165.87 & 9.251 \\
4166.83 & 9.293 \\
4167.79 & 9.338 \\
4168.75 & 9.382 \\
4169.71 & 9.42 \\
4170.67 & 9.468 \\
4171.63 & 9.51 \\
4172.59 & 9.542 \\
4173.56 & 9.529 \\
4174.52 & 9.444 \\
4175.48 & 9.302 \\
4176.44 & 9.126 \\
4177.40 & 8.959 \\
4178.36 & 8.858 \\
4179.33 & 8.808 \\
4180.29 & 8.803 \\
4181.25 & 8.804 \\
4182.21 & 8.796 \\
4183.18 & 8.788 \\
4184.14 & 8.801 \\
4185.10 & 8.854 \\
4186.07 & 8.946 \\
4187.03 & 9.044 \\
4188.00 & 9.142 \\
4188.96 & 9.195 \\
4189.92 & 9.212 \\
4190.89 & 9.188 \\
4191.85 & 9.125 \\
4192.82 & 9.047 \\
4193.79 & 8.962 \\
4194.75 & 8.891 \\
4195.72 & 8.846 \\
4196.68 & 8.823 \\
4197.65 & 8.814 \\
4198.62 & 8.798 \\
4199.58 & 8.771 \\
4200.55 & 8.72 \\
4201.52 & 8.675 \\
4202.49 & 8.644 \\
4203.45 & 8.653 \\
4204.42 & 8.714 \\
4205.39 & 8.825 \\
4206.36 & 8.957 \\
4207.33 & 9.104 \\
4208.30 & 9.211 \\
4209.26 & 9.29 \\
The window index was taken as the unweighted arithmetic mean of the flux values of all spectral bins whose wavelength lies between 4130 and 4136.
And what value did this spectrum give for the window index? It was 9.3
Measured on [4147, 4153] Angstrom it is 8.9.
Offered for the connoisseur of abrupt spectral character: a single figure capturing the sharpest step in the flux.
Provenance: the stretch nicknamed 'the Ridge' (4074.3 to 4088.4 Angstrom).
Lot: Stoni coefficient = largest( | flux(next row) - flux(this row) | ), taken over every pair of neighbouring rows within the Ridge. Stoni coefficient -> 0.060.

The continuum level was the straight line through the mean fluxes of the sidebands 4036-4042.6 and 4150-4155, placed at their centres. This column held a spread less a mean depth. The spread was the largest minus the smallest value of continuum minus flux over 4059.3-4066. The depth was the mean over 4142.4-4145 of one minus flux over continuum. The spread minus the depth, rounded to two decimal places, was 0.20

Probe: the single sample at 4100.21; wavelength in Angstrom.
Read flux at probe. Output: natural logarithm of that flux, 2.39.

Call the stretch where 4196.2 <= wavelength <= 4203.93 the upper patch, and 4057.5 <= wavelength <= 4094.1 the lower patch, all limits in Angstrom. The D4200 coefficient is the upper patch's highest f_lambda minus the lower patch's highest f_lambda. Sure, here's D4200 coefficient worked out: -1.2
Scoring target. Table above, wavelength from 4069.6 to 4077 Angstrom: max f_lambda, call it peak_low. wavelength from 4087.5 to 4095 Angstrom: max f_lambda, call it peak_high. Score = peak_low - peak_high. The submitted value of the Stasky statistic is 0.7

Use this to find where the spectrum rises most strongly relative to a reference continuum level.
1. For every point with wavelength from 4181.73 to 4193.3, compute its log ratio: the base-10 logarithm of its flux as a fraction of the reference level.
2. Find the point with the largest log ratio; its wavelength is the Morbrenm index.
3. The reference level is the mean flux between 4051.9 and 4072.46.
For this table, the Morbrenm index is 4189.92 Angstrom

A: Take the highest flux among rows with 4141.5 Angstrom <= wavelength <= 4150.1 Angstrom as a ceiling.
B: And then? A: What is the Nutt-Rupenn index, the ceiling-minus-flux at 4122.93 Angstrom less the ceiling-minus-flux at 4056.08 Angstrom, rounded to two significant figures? 1.0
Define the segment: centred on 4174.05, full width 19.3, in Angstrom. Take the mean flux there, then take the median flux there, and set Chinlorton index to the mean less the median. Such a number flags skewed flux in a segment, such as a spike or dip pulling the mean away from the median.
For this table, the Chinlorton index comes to -0.090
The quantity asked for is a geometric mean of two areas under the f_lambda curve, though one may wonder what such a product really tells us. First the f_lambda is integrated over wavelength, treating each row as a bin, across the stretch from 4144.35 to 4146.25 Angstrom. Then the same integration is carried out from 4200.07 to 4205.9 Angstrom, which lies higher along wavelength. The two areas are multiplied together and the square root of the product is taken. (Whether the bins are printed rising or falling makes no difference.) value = 28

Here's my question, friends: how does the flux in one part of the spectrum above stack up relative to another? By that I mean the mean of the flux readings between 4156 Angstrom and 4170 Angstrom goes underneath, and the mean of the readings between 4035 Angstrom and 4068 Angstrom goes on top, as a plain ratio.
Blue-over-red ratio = 1.05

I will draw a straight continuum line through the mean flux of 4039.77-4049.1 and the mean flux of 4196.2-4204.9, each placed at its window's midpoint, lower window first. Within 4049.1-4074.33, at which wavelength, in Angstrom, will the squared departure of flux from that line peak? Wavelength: 4073.86 Angstrom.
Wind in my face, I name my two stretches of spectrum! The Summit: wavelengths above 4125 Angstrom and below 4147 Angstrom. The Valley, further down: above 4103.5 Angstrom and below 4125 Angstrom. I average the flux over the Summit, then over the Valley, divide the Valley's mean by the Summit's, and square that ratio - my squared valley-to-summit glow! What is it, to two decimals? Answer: 0.91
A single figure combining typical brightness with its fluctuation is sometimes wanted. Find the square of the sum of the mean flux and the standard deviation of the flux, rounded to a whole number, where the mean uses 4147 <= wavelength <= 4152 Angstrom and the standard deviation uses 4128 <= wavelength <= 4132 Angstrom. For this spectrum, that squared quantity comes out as 77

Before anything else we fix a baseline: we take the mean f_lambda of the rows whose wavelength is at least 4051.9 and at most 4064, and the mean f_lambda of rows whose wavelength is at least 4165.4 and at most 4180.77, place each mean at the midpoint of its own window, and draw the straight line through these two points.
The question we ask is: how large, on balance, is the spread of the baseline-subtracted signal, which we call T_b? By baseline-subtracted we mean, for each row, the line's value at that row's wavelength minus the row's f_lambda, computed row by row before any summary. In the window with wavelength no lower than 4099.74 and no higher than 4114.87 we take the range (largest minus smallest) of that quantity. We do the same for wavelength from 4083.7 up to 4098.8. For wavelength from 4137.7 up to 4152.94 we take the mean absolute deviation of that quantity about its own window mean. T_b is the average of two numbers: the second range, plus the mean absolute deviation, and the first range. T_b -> 2.29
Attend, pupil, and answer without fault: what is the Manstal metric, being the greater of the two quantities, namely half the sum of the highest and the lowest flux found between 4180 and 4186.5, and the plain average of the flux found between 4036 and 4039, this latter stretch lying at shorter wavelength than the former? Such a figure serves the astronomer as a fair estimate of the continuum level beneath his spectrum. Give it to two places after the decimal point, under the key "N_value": 9.85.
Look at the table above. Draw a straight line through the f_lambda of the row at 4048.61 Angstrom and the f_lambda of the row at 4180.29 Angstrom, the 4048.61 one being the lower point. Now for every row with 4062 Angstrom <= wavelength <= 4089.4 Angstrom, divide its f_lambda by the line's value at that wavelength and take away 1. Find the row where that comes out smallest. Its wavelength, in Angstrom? 4087.01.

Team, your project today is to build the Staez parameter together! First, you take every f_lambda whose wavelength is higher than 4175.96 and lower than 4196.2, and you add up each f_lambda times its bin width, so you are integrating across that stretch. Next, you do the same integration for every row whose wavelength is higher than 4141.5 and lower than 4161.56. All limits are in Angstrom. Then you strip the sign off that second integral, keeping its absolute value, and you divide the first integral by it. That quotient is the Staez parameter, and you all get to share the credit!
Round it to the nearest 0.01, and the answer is 1.00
